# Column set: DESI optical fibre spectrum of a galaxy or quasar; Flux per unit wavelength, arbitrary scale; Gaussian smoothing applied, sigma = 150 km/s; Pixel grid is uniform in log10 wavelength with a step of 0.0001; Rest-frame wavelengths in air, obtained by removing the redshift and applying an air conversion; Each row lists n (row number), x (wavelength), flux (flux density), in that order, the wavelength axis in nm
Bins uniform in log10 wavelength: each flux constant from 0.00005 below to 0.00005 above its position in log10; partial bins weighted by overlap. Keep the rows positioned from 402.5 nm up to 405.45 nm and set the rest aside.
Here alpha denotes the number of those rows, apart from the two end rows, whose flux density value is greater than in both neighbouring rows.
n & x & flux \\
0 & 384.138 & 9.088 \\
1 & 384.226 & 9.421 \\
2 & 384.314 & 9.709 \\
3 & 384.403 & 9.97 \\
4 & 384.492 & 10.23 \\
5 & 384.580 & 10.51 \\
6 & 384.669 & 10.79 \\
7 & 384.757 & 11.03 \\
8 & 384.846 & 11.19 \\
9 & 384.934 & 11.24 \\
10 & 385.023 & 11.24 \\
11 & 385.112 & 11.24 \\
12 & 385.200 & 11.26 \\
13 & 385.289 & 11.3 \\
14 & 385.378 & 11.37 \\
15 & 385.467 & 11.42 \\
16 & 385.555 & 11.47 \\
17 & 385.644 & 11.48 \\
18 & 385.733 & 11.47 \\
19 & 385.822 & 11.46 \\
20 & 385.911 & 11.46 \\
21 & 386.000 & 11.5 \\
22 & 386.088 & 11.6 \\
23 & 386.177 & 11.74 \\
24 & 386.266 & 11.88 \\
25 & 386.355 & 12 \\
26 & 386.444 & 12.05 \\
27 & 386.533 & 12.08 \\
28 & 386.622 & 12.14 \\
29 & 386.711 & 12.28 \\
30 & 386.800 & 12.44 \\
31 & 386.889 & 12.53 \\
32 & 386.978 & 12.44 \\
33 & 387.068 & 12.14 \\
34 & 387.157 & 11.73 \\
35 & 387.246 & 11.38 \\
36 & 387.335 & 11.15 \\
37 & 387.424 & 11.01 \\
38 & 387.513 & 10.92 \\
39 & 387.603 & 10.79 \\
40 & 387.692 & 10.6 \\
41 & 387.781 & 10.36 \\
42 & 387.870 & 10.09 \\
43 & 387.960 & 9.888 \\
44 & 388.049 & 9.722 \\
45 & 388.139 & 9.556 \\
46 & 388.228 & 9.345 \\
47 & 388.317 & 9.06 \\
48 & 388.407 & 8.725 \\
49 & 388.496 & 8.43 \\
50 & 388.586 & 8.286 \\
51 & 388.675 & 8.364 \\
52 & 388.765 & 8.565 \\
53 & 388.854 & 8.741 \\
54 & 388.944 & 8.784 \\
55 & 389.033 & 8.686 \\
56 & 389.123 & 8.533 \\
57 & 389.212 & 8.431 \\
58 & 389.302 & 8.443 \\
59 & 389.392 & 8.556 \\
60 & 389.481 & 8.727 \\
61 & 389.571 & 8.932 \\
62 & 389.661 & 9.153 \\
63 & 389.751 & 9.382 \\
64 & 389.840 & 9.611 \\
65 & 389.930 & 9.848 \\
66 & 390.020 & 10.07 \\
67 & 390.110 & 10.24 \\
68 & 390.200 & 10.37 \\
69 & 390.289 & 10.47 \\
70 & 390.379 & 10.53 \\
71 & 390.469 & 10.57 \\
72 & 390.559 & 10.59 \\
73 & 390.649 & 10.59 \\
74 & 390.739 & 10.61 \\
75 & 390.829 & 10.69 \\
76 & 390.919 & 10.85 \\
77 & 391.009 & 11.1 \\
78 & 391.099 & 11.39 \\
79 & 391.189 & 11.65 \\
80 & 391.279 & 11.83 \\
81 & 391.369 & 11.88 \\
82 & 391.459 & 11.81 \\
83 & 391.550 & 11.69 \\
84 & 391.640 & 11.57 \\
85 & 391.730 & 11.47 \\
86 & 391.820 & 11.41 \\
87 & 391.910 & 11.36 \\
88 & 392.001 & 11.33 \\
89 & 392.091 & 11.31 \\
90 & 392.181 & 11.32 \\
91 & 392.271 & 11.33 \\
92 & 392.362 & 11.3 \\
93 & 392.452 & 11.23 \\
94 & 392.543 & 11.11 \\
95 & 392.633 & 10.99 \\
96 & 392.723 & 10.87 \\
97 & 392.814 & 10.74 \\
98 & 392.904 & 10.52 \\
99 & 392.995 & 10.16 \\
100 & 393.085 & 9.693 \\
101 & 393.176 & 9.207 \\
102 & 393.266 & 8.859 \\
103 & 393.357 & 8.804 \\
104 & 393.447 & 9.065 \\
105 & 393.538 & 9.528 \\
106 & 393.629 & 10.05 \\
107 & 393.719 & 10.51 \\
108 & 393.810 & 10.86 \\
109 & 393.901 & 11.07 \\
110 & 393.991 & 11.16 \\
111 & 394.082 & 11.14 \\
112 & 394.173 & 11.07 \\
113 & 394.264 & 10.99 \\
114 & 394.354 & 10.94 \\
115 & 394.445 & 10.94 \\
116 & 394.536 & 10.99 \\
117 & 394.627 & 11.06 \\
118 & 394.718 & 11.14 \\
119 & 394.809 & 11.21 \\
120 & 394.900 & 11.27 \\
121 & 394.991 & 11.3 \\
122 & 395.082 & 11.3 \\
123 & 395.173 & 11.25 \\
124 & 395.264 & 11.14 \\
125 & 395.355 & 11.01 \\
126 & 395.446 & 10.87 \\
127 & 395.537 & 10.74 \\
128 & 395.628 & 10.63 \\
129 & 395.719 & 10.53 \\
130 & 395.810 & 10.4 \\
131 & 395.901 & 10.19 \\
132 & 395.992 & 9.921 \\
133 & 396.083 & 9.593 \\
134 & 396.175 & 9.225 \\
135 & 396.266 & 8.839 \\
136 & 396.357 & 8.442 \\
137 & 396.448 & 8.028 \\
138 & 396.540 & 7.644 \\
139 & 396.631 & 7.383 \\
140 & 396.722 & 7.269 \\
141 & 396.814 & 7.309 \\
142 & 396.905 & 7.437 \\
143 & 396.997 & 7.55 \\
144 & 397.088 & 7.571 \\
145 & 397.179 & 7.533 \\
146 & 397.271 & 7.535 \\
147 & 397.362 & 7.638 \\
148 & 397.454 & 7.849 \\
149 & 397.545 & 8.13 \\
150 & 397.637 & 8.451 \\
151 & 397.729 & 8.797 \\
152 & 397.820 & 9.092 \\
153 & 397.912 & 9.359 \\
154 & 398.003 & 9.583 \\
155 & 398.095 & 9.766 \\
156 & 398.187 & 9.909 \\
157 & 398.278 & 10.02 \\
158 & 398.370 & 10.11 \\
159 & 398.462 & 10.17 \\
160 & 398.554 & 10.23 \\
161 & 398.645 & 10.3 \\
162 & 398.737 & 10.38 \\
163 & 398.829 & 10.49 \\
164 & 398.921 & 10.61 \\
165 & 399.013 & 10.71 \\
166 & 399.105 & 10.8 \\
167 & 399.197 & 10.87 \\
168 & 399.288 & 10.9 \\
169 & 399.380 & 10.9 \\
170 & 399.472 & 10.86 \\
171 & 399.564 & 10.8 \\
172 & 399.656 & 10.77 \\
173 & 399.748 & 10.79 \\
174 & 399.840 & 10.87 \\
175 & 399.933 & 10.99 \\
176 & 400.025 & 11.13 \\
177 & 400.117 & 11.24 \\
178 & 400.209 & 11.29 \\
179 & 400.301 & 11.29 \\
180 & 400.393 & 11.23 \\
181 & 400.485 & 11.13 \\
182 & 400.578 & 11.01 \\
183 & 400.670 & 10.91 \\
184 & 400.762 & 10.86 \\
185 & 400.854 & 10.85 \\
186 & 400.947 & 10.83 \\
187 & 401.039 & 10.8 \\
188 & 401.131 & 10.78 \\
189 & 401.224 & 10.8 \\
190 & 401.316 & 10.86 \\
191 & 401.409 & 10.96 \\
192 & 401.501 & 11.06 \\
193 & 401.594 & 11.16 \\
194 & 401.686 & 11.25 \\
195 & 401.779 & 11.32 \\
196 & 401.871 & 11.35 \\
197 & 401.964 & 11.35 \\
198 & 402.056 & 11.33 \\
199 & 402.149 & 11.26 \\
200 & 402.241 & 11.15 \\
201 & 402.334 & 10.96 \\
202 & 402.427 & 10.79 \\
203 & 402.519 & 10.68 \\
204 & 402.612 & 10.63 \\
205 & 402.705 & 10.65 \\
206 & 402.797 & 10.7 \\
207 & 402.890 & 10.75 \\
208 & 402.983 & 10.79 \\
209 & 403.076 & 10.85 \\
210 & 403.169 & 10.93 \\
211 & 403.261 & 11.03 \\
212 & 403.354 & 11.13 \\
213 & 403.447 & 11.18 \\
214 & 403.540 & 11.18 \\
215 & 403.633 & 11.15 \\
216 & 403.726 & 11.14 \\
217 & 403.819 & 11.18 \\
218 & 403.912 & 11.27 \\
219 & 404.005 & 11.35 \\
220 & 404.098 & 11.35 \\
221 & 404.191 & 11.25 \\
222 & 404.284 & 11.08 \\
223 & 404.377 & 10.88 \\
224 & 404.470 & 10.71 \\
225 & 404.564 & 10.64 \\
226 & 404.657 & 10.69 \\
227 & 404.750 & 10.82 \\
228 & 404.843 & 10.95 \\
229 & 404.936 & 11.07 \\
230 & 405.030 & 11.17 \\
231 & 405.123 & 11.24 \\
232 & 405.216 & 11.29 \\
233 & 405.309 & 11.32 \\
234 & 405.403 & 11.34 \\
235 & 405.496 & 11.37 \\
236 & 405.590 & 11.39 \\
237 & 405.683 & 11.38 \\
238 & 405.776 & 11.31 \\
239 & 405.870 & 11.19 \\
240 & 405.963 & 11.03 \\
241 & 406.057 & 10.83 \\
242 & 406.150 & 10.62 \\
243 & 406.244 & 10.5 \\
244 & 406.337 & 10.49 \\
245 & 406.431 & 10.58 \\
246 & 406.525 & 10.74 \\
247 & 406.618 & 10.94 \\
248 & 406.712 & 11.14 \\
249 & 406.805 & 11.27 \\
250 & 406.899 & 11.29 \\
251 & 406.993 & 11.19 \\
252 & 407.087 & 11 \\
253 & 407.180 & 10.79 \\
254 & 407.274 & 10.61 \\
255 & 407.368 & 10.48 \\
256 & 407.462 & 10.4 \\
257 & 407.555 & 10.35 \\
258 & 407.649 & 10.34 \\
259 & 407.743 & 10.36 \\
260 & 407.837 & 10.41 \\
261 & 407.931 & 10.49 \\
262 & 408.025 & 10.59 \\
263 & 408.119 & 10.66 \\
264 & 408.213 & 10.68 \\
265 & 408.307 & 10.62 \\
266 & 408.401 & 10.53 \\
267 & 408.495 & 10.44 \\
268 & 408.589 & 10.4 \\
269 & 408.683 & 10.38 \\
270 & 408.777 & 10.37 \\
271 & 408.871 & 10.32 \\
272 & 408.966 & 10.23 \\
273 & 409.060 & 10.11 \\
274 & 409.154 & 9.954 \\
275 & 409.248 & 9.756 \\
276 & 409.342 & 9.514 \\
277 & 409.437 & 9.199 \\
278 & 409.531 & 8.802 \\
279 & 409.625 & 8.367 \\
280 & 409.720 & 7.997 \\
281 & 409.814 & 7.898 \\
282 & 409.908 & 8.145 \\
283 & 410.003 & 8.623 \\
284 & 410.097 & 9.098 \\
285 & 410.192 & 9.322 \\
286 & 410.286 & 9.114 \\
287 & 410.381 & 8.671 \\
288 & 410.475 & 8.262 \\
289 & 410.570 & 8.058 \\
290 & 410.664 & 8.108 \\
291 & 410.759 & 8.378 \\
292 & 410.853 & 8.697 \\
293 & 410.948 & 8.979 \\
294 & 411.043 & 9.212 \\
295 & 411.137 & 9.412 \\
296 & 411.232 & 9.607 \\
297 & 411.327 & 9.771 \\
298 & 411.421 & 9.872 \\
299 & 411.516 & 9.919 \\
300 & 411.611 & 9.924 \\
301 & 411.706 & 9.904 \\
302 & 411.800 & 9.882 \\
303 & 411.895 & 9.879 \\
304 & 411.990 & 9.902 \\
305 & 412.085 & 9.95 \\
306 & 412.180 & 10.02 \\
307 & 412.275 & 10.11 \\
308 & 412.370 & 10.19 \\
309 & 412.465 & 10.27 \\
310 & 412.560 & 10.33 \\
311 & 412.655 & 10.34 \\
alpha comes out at 0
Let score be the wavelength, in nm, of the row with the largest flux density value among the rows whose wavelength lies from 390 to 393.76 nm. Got 391.369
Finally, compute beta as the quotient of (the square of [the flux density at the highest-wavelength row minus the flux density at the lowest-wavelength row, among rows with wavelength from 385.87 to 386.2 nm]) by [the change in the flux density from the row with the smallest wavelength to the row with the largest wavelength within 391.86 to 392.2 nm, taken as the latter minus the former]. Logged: -1.96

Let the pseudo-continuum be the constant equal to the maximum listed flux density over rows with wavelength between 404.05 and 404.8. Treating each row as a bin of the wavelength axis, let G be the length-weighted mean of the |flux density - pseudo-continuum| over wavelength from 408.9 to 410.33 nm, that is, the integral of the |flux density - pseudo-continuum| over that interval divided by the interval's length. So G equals 2.3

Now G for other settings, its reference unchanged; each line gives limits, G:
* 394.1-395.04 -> 0.3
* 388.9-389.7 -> 2.7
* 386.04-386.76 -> 0.6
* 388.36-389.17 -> 2.8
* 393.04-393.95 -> 1.6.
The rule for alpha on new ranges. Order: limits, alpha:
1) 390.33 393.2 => 2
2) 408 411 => 2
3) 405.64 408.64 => 2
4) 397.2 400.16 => 0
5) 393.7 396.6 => 1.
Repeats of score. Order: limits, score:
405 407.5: 405.590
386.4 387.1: 386.889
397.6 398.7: 398.645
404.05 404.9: 404.098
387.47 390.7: 387.513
